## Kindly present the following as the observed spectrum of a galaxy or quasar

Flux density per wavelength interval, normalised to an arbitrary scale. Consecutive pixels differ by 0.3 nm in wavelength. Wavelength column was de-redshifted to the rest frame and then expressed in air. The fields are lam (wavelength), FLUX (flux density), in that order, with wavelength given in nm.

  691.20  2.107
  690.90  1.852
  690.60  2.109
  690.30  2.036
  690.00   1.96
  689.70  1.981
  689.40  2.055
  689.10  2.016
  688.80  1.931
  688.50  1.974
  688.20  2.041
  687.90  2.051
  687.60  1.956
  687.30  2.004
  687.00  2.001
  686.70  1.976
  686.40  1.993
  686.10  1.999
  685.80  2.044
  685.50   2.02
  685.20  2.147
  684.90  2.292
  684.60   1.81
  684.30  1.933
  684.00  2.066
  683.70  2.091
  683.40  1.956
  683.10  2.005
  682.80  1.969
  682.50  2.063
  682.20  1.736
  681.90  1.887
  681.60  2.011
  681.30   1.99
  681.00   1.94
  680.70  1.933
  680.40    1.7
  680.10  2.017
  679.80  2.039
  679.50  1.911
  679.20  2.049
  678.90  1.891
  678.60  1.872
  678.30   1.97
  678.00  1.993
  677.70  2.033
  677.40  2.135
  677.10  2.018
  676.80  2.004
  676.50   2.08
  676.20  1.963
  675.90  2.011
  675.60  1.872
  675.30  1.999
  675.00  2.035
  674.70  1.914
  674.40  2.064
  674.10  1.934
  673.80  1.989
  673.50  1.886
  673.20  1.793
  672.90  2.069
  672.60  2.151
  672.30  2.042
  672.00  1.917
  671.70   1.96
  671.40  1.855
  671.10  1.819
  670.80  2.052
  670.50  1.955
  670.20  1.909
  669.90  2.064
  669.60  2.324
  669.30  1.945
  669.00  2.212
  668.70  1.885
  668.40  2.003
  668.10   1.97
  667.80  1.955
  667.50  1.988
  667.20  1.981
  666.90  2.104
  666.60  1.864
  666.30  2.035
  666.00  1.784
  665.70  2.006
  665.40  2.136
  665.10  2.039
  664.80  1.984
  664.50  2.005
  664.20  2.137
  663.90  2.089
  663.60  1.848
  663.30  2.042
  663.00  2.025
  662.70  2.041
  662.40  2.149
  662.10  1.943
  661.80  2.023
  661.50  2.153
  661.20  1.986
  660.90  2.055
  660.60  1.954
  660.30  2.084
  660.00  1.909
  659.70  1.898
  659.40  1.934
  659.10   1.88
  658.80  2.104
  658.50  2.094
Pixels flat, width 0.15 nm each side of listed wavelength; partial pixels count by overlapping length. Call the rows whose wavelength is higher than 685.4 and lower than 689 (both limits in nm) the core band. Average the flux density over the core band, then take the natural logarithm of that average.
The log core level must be 0.693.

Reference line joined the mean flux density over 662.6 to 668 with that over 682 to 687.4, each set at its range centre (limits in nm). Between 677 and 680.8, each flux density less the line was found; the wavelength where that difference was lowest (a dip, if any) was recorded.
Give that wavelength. 680.40 nm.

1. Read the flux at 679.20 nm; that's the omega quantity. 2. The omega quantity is 2.049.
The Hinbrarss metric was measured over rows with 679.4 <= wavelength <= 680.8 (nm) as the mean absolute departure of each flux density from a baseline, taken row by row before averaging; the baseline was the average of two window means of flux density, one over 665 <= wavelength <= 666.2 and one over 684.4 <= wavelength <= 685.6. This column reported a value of 0.11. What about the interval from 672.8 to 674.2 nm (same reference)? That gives 0.11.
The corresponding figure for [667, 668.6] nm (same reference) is 0.05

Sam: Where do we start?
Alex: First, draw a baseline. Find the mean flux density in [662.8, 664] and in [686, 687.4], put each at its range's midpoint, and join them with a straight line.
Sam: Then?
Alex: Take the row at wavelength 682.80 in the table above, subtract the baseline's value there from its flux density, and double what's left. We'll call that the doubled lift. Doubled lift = -0.05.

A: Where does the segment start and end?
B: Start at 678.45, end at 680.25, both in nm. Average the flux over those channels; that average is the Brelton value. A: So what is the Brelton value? 1.96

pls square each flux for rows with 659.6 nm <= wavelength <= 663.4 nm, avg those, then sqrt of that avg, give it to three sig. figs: 2.02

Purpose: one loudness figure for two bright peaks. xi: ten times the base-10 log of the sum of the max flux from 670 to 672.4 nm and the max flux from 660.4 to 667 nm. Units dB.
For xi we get 6.24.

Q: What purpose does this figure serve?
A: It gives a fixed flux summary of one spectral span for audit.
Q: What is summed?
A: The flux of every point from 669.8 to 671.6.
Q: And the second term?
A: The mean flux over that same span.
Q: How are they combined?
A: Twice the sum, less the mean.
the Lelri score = 21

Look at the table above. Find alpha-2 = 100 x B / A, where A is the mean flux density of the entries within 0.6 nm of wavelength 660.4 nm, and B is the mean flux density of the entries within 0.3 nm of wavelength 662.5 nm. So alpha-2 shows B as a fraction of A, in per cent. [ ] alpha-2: 105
